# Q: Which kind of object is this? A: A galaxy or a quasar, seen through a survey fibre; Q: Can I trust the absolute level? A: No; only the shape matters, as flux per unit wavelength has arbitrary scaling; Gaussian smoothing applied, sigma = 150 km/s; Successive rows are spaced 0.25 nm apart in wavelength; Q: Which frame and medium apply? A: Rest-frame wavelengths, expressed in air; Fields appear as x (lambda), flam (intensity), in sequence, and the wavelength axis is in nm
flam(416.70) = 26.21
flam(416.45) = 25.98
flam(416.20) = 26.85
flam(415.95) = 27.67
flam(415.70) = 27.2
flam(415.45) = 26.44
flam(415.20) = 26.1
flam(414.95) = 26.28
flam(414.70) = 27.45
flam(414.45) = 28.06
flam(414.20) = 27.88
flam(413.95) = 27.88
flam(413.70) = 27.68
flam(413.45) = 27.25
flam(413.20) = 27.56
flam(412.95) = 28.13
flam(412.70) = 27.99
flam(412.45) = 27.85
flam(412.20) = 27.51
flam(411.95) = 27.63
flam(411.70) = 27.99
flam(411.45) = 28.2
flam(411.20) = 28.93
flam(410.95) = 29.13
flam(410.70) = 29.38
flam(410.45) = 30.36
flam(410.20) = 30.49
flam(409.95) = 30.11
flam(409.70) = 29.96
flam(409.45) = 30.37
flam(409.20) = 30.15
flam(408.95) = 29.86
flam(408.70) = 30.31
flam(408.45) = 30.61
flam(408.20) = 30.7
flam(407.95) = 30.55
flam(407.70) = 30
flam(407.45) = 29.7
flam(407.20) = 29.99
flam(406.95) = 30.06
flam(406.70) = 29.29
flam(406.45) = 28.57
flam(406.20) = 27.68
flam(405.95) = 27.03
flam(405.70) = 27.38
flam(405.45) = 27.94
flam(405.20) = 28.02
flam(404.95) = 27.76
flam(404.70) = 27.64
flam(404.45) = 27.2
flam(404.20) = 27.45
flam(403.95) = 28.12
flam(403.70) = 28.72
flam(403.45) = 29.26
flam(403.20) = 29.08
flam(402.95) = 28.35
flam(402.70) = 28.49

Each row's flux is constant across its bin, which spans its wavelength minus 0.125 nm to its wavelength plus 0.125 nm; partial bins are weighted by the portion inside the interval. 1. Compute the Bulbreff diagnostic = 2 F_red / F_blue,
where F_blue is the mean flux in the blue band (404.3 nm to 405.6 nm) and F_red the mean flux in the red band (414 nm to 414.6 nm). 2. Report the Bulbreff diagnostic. 2.02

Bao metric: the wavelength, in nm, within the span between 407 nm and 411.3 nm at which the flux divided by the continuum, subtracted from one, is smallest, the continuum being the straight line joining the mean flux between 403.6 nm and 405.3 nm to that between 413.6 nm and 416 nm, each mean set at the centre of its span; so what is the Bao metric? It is 408.20 nm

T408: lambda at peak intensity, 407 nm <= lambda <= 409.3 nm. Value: 408.20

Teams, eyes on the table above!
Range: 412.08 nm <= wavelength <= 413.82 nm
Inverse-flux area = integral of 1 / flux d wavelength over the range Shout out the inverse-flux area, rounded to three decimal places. 0.063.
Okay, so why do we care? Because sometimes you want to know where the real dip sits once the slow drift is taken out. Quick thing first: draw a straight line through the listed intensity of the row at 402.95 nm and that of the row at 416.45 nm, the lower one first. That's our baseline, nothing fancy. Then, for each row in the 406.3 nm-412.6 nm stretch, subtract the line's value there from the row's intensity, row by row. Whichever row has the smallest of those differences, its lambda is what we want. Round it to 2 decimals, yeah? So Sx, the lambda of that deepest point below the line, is 412.20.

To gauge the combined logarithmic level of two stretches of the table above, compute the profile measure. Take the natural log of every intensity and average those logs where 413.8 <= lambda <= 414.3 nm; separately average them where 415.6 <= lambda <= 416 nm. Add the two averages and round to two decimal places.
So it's 6.64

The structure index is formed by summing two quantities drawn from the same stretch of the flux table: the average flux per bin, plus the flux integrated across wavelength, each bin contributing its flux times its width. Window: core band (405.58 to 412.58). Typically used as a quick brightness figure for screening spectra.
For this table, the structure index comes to 234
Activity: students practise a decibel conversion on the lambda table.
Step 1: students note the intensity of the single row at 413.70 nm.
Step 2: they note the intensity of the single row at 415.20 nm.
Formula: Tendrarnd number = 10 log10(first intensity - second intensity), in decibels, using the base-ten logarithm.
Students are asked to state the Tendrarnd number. 2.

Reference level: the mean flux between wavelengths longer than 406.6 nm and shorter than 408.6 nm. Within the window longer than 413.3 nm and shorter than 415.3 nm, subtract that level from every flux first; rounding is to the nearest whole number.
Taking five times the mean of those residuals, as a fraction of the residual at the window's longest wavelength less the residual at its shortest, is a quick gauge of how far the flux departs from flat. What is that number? 12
